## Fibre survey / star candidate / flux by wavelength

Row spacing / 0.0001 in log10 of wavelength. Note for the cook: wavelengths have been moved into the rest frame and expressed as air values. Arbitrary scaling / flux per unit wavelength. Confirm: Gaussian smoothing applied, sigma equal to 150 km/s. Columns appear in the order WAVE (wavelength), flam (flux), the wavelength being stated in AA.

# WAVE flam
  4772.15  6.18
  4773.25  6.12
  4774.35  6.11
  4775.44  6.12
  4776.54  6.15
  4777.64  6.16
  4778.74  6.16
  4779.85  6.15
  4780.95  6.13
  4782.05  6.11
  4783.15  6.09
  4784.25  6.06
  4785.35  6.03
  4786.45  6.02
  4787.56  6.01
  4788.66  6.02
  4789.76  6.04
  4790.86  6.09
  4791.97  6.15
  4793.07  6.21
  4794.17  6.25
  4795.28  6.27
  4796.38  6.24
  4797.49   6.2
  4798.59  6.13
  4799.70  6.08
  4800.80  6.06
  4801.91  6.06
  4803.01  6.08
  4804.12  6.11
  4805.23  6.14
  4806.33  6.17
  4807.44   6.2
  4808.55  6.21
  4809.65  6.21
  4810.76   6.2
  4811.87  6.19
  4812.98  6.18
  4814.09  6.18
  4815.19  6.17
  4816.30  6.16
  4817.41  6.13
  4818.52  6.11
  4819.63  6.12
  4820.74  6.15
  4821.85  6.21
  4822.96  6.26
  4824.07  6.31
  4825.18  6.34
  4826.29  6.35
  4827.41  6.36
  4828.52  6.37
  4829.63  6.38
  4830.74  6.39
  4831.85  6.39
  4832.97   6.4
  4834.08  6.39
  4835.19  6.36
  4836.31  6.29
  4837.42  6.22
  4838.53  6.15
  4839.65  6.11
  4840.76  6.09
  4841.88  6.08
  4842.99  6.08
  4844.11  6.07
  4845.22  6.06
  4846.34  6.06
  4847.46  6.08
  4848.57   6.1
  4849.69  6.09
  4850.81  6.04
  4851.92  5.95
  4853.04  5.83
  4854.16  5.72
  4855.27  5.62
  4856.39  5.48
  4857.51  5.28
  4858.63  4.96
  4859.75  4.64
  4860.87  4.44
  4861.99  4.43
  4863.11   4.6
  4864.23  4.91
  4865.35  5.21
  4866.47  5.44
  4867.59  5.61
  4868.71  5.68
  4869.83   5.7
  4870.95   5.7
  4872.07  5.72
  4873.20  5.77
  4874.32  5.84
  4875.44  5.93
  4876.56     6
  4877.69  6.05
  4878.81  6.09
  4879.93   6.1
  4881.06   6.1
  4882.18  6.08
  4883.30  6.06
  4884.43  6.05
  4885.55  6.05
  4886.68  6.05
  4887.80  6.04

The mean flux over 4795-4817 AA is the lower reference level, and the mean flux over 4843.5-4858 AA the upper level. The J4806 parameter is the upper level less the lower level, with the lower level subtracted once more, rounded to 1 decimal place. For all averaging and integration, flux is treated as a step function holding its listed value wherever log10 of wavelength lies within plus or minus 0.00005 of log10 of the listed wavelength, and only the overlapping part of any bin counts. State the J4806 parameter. -6.4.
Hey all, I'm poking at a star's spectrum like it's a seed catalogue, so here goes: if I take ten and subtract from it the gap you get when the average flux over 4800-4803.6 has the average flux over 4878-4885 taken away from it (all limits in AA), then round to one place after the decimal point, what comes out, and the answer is 10.0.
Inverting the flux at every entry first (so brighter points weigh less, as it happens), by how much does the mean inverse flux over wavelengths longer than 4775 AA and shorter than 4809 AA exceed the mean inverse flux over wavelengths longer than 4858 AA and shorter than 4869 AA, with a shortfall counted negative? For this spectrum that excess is -0.039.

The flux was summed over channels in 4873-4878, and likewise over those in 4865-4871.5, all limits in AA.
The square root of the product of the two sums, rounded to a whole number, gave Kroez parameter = 31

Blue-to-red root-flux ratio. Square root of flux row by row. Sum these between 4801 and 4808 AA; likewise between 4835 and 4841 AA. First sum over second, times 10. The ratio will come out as 9.9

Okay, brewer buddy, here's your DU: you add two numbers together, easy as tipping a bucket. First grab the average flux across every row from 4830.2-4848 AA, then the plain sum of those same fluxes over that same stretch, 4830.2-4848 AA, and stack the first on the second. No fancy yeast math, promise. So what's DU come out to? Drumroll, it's 105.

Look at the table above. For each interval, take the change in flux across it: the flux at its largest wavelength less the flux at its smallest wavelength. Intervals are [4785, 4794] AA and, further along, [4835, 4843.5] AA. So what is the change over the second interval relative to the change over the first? -1.6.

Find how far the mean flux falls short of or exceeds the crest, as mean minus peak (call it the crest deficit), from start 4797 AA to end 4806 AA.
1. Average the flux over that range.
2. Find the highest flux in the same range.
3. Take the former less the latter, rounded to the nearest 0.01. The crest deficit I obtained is -0.09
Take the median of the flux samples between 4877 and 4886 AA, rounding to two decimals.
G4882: 6.07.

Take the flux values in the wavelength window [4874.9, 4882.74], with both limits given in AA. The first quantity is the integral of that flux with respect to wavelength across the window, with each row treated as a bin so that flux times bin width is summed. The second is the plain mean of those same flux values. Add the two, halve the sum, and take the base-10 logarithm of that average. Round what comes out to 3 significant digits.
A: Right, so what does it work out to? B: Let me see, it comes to 1.43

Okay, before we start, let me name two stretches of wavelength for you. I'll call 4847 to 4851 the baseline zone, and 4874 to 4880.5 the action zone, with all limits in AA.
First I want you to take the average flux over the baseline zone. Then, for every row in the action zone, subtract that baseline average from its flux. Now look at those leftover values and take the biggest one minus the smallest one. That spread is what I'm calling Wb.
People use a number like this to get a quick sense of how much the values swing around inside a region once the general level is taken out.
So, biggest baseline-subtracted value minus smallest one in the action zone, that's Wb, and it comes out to 0.26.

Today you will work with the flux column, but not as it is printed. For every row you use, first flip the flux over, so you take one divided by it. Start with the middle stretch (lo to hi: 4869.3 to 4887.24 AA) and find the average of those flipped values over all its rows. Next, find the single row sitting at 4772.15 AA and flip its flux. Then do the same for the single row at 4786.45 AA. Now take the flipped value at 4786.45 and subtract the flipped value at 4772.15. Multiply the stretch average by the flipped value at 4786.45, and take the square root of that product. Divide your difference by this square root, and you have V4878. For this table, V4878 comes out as 0.026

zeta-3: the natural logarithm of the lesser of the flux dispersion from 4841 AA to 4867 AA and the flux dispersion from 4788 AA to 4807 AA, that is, -2.6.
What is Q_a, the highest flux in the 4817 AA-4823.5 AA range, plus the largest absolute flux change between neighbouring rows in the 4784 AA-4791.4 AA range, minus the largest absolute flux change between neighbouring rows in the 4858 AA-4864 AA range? 5.99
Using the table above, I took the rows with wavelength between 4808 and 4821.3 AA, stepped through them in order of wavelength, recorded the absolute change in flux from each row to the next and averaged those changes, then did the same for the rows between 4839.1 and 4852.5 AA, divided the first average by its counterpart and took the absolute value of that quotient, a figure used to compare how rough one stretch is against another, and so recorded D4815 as 0.6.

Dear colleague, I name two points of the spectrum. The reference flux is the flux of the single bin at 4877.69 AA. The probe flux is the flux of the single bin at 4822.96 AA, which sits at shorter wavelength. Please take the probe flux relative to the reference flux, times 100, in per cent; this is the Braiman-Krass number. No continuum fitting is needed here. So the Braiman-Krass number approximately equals 103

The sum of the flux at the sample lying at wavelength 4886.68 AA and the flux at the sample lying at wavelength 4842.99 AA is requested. 12.1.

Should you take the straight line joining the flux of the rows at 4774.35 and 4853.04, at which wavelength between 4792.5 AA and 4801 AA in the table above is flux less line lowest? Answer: 4800.80 AA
